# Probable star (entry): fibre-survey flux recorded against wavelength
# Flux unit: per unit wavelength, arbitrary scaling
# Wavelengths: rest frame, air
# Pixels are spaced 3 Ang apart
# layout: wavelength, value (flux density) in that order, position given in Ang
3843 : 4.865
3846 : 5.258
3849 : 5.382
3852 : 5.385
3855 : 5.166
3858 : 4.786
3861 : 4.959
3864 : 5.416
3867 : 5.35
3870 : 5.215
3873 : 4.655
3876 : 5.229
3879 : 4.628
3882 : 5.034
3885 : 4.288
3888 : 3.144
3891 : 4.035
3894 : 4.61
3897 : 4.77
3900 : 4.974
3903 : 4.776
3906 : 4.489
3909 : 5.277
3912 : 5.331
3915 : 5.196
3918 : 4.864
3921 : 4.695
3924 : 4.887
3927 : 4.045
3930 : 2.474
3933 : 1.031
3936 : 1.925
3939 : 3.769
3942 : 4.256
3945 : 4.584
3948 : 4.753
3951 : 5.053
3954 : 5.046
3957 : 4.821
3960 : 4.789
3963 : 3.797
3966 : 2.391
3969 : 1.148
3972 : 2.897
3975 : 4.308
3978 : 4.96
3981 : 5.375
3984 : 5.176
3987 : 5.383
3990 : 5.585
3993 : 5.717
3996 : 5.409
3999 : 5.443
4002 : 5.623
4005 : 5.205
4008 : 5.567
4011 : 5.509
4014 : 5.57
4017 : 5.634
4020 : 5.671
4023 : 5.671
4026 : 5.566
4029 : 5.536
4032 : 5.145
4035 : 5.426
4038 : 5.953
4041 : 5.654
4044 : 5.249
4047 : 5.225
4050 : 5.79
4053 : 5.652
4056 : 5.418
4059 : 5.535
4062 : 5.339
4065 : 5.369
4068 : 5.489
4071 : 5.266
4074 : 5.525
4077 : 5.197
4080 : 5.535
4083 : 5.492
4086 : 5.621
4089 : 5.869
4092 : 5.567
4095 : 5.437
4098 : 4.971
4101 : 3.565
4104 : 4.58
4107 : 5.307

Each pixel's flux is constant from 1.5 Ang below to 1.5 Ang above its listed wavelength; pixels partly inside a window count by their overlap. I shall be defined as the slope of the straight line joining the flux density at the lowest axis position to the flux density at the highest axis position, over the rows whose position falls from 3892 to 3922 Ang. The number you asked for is 0.003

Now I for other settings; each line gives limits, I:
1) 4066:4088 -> 0.007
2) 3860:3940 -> -0.015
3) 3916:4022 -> 0.008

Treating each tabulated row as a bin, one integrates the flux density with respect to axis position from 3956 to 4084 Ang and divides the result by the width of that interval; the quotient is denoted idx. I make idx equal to 5.14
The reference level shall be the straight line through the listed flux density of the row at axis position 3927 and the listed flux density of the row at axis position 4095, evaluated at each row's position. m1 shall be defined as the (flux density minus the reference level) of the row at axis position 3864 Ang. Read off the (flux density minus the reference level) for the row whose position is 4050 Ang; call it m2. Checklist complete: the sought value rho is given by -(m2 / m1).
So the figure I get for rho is -0.4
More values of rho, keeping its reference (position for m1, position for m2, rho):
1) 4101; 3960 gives 0.2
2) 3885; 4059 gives -0.7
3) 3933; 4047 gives 0.1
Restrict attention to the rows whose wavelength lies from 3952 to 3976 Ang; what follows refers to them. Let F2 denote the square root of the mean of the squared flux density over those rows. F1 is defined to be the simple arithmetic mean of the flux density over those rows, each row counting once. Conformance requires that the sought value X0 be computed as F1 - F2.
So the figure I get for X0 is -0.22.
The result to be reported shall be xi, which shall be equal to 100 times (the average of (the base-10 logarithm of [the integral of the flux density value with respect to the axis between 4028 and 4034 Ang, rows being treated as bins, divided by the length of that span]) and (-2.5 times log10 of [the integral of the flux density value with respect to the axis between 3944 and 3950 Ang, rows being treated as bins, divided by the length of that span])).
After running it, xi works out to -48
